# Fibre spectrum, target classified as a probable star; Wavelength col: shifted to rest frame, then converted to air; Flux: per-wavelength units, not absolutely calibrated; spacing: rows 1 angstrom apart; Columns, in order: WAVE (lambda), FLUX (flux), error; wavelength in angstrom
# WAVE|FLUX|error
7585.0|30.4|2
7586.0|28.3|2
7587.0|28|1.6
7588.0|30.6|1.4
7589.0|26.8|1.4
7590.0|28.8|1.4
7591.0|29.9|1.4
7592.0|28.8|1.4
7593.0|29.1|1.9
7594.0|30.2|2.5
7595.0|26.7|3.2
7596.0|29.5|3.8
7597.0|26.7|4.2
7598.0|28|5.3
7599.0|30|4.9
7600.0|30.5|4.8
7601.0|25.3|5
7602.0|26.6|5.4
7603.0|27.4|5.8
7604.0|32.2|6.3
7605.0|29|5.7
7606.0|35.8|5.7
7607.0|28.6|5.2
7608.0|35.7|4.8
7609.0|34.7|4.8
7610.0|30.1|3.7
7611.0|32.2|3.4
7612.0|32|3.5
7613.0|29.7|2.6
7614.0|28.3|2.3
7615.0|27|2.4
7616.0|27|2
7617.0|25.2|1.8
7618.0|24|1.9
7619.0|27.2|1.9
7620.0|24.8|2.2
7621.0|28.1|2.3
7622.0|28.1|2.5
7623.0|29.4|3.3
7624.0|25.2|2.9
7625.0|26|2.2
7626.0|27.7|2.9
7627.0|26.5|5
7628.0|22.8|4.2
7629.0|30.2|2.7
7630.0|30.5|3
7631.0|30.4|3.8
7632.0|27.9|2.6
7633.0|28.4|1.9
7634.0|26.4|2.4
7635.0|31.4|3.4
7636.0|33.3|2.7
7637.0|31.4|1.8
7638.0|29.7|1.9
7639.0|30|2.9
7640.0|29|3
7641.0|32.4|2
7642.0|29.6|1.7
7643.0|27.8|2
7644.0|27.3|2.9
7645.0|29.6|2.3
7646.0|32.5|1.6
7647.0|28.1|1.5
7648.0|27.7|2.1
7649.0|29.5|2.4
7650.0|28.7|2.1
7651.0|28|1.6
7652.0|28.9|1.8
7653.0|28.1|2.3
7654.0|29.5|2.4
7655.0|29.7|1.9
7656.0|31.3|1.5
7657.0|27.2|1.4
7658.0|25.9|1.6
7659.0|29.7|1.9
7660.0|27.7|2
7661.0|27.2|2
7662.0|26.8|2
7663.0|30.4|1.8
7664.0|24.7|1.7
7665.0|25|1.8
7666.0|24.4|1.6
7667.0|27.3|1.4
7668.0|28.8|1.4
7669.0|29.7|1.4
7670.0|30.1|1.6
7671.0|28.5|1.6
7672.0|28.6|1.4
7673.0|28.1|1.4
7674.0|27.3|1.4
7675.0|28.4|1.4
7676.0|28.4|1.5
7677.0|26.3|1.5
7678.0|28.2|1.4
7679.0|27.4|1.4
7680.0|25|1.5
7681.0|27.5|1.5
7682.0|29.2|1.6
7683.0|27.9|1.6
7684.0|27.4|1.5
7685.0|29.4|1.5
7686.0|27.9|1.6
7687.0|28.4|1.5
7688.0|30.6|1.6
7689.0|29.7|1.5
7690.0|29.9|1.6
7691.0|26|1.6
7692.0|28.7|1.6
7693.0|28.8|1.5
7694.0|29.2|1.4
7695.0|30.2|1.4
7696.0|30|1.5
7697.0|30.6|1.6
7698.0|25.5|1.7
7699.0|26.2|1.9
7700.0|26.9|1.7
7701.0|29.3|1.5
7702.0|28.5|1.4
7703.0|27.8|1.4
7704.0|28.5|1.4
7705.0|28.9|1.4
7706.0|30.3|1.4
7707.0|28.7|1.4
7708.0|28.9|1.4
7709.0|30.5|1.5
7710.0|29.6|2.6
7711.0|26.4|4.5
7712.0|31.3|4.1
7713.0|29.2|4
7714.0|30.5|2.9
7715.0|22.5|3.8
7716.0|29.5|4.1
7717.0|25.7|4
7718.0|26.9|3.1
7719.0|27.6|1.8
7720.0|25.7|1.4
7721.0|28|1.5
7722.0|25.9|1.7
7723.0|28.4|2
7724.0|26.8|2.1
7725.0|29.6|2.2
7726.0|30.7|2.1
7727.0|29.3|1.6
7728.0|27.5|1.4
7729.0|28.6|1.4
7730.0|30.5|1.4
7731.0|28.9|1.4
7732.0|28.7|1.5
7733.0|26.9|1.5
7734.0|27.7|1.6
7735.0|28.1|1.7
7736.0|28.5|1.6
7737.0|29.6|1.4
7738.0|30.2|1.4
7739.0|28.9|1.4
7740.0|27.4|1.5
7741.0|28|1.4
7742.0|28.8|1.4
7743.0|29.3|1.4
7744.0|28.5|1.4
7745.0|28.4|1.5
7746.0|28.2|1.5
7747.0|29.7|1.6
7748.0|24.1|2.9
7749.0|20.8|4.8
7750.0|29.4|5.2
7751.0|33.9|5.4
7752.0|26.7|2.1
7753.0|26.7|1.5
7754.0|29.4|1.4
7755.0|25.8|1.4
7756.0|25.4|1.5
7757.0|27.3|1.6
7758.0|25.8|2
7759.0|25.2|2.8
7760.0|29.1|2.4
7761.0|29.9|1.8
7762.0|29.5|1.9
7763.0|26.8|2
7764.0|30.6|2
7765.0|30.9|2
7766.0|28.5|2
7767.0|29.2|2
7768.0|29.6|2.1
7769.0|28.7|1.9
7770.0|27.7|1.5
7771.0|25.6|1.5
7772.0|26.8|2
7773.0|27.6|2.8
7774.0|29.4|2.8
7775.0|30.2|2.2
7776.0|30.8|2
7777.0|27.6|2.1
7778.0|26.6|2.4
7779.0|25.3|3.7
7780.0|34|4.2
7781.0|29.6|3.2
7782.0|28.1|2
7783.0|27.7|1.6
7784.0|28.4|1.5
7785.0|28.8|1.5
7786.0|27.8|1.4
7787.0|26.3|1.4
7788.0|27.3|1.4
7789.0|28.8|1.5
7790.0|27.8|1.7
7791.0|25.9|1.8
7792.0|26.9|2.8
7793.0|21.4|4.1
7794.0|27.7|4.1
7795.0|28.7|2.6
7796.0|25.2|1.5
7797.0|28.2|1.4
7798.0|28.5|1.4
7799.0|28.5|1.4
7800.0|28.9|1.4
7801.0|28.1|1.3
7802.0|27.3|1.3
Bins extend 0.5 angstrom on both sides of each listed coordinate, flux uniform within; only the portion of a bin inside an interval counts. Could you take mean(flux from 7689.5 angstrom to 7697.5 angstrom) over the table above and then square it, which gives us 851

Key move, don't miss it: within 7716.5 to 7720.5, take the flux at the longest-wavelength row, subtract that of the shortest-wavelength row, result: 0.0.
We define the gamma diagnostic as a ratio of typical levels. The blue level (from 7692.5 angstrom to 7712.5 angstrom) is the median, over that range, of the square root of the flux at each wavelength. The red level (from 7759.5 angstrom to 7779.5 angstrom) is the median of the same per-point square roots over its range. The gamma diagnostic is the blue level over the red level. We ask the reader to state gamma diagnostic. 1.00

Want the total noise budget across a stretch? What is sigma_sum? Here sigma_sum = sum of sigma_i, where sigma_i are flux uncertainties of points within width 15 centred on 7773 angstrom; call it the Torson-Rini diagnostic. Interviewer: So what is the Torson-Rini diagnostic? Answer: 35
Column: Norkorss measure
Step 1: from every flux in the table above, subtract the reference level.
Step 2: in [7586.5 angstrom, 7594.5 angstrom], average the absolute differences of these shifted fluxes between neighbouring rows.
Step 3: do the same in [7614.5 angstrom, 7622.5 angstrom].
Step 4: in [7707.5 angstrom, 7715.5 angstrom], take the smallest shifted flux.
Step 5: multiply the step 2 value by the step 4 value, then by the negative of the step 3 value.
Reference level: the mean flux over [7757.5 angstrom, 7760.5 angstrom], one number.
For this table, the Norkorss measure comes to 12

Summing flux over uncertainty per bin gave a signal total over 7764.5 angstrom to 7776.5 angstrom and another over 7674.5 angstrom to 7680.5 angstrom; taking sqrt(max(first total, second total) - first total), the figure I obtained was 0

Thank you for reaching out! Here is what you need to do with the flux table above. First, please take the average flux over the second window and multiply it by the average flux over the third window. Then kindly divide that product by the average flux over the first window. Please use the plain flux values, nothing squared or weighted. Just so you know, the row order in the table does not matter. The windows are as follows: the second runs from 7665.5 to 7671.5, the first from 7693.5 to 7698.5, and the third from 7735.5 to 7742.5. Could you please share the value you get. 28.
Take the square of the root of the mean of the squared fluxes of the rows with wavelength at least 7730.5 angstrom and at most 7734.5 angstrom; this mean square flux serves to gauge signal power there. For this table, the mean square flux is 787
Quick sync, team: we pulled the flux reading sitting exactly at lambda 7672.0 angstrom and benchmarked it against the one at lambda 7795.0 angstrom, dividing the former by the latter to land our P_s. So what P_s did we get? 1.00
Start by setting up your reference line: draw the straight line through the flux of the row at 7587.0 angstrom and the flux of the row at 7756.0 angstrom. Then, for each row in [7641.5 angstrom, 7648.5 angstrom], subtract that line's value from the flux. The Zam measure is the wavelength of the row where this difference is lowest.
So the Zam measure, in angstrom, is 7644.0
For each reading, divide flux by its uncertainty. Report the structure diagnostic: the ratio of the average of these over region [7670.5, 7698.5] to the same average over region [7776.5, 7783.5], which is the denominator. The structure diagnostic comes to 1.65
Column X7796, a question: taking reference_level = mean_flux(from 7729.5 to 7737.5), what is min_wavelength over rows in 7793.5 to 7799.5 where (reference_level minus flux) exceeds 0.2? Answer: 7794.0 angstrom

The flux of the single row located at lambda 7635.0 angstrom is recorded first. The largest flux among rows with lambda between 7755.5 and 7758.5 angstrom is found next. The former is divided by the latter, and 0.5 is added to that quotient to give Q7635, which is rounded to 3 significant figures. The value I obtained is 1.65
